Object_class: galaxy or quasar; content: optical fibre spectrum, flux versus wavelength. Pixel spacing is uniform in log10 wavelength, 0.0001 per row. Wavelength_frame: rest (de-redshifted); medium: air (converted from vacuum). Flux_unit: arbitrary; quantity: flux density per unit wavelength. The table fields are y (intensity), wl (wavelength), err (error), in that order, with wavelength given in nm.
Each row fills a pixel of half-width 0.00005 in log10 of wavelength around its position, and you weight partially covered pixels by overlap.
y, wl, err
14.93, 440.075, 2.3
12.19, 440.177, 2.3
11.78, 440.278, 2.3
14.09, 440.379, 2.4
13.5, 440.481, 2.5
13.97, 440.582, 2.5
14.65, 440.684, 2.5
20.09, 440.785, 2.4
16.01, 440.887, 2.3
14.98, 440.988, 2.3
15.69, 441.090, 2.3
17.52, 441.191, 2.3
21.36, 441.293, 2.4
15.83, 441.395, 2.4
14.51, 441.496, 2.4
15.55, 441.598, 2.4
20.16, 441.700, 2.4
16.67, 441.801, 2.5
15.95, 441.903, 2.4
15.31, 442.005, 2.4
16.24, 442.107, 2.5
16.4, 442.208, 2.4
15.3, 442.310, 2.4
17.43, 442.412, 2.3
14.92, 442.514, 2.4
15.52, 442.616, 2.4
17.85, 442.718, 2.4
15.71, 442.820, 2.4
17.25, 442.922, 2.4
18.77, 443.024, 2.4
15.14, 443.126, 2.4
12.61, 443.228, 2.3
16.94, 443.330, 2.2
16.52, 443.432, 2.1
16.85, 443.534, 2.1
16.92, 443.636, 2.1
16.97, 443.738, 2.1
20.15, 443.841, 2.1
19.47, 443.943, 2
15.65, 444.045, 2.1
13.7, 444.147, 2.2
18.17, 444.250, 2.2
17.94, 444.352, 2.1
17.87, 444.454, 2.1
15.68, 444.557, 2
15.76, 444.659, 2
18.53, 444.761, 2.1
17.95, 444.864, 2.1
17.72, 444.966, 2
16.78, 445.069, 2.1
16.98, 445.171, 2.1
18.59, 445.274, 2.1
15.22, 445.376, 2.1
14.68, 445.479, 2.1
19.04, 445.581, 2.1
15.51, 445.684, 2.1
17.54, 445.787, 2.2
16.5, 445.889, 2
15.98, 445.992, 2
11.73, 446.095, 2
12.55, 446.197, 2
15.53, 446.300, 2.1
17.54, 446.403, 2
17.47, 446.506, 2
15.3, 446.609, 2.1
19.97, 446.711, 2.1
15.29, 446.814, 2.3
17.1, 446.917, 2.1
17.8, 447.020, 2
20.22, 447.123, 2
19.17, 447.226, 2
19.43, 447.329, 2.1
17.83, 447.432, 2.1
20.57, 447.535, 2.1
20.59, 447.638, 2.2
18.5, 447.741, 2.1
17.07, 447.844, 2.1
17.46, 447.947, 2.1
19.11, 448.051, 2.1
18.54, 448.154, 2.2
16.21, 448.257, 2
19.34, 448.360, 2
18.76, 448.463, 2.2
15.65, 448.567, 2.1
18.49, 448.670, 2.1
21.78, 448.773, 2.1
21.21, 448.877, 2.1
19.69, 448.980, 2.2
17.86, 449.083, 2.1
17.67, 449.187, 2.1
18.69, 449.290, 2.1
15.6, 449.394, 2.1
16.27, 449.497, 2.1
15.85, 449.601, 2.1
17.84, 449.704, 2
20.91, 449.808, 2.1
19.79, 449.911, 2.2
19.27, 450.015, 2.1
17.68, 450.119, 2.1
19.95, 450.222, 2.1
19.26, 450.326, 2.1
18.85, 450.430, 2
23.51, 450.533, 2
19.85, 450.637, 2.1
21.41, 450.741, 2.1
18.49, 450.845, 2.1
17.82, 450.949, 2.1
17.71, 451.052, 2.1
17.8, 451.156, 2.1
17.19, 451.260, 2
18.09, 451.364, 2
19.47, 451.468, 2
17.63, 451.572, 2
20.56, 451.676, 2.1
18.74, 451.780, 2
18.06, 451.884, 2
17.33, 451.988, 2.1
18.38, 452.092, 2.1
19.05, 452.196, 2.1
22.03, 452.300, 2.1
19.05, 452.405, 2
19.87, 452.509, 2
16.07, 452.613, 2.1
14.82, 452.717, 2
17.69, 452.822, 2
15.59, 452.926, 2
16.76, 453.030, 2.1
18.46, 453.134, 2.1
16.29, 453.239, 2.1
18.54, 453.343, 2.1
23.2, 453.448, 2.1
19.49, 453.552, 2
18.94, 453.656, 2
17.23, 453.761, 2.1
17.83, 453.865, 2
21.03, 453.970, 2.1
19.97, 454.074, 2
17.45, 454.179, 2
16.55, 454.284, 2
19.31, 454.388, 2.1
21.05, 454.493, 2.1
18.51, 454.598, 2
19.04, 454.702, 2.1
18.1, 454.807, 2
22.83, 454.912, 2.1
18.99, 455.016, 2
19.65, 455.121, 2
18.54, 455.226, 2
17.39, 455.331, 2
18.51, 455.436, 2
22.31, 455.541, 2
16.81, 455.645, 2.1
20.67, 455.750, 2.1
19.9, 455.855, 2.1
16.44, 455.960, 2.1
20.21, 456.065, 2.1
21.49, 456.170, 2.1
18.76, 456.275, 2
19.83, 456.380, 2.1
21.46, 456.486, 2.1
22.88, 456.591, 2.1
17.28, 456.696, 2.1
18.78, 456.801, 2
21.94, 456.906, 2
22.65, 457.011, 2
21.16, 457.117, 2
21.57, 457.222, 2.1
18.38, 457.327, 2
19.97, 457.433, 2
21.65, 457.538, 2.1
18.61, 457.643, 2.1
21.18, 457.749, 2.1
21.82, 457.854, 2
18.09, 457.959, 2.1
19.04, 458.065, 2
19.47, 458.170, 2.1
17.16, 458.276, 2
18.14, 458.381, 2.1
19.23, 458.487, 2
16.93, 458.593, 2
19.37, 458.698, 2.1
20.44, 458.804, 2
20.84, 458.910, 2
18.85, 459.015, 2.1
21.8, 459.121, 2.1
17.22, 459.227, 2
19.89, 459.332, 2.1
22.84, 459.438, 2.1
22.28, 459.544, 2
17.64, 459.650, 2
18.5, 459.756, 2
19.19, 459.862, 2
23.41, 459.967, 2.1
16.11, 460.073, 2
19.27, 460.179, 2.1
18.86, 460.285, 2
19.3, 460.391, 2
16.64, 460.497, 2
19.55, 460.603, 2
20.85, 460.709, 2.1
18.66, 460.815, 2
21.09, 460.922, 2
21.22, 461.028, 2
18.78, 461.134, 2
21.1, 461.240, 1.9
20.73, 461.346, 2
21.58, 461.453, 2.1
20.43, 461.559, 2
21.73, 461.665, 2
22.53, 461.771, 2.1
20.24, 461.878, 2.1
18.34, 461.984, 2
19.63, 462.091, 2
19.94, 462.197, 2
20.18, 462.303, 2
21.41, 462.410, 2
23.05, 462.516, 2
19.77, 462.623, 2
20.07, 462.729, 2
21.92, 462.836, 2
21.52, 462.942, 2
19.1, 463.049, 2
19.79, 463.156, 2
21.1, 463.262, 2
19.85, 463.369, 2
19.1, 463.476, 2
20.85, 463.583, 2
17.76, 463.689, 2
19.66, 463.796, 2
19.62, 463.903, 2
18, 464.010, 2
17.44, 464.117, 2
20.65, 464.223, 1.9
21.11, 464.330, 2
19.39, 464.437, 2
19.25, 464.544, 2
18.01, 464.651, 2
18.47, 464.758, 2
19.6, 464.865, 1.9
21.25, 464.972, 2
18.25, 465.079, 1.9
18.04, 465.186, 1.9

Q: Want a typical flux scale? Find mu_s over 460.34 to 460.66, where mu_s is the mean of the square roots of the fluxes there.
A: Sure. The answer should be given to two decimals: 4.30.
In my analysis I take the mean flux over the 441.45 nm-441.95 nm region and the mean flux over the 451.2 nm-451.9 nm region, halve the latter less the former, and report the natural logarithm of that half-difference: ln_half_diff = 0.0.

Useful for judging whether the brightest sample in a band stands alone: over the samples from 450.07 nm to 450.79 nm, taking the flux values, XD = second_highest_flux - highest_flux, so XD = -2.1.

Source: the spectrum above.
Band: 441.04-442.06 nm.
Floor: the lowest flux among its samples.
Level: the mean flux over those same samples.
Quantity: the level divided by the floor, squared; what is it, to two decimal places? 1.35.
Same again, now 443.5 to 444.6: 1.58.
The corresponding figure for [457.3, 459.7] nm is 1.34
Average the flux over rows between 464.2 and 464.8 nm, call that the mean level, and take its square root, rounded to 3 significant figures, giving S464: 4.41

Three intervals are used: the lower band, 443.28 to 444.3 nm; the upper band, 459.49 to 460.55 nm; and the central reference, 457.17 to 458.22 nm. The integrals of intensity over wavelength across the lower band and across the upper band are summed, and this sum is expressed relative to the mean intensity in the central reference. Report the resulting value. 1.89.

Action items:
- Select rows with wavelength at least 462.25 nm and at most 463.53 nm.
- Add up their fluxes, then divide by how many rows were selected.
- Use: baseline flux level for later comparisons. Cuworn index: 20.6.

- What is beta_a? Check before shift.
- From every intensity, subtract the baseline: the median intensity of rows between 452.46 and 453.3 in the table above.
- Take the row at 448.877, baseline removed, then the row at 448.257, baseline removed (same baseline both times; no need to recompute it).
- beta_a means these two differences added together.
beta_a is 4.4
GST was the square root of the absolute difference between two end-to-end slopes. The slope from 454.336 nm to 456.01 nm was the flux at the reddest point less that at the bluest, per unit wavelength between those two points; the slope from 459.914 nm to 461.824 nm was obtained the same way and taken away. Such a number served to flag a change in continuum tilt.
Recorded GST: 1.16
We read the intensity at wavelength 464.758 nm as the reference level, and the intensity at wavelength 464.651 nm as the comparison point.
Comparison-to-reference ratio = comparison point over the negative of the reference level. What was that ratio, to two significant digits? -0.98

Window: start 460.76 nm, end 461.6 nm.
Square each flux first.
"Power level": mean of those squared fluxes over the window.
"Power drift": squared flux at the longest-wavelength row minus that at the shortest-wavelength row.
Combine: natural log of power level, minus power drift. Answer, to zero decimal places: -63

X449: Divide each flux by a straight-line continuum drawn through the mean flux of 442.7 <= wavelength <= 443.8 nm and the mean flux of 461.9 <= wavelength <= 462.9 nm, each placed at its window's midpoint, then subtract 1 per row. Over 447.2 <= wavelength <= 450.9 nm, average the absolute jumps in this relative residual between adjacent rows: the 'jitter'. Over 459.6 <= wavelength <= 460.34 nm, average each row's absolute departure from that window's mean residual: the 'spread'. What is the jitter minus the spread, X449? 0.027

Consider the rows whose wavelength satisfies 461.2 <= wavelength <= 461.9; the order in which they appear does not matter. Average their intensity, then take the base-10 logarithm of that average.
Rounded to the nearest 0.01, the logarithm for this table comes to 1.33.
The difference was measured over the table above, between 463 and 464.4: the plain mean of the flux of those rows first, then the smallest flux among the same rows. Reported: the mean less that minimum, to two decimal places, 2.10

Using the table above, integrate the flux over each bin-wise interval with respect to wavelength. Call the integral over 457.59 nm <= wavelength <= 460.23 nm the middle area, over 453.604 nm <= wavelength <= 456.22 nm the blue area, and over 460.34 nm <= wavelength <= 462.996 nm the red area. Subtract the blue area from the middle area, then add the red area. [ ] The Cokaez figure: 55.6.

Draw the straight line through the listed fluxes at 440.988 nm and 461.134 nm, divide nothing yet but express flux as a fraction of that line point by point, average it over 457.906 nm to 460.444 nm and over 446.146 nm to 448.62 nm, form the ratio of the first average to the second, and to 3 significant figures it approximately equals 0.955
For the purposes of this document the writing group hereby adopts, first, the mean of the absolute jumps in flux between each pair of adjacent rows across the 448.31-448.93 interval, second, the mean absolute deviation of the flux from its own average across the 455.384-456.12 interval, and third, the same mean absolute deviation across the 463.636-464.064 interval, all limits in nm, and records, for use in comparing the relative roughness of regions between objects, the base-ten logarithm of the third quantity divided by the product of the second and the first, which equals -0.61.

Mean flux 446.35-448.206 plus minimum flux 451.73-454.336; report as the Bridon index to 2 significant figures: 33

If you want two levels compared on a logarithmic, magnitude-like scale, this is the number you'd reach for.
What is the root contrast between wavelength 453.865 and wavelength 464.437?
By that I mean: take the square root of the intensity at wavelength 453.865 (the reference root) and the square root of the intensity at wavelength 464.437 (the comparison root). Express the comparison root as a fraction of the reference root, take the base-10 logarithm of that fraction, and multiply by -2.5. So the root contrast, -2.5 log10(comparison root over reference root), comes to -0.046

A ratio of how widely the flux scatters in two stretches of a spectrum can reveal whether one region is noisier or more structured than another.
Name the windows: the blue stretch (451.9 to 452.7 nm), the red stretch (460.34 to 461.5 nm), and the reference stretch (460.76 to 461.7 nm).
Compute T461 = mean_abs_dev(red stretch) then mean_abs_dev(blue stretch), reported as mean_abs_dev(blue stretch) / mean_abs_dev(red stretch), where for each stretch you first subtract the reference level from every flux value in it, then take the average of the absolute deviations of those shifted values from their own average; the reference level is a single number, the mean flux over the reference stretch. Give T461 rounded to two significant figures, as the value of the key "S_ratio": 1.1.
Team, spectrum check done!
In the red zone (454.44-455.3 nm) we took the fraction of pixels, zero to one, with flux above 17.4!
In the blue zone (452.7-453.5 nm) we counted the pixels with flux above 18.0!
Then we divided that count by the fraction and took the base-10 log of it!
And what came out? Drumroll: 0.5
